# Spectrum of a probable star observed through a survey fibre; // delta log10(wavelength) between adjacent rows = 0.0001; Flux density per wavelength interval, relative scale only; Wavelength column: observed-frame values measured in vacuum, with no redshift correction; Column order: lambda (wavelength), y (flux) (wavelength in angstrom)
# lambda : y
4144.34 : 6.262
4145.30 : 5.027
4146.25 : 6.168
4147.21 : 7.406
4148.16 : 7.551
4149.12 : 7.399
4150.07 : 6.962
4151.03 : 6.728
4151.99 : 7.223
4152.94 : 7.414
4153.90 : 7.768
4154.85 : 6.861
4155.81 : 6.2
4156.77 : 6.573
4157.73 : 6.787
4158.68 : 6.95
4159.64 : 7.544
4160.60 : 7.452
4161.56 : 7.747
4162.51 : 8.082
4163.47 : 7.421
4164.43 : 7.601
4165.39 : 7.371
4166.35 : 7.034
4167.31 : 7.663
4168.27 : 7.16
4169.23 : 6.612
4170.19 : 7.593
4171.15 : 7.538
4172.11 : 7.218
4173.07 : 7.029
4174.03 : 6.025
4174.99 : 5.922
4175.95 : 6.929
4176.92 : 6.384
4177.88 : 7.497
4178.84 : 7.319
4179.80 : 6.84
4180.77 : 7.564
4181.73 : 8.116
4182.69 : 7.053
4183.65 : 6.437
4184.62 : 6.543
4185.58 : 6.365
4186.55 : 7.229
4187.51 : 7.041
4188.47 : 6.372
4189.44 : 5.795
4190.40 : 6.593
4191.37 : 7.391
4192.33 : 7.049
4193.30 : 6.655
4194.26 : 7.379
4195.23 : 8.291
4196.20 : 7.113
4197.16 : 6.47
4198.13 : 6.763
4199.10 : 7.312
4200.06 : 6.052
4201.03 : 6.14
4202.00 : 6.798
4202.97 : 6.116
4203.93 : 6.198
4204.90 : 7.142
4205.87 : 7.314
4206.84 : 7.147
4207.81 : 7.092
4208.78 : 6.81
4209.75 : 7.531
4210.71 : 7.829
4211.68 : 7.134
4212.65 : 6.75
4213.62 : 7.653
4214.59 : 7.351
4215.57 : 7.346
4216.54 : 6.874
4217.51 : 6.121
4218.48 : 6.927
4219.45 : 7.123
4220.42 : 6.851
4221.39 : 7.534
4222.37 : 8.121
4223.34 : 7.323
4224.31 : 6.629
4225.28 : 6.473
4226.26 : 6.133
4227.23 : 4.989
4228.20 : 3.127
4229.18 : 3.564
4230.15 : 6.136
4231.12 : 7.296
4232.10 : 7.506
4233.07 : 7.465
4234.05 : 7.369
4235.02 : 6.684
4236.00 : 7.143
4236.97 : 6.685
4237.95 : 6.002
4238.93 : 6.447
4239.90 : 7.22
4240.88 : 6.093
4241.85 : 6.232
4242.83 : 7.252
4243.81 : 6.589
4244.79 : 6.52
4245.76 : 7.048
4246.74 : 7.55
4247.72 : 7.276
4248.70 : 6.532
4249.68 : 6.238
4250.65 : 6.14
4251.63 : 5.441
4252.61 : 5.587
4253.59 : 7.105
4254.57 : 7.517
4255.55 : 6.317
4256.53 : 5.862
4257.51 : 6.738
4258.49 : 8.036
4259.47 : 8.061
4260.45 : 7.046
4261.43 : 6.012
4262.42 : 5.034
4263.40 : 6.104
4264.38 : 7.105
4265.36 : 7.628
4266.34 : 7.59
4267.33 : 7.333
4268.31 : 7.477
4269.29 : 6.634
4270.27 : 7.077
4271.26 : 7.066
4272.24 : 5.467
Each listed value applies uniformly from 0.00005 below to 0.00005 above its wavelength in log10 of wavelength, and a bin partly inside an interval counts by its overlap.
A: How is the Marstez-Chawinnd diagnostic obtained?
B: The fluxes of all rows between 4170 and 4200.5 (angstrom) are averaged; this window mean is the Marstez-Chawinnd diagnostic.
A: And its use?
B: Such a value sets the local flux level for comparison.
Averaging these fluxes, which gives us 6.93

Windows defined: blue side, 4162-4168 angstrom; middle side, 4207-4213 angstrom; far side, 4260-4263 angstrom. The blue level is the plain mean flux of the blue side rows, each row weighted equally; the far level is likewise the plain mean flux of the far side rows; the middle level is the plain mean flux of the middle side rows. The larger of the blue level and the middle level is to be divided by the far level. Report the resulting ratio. 1.25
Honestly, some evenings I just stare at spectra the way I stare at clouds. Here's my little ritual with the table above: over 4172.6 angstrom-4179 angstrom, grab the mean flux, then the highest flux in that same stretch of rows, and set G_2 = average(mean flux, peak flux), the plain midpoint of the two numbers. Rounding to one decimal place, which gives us 7.1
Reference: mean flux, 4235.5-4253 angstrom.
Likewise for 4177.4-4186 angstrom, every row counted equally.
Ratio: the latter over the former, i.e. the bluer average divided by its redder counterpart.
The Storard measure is 1.08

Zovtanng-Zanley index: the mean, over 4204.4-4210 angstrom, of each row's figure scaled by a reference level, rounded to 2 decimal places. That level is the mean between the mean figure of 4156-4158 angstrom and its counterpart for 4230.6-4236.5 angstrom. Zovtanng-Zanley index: 1.03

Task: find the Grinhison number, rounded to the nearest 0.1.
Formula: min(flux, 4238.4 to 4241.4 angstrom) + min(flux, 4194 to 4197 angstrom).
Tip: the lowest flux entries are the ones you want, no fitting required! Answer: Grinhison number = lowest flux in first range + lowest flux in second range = 13.2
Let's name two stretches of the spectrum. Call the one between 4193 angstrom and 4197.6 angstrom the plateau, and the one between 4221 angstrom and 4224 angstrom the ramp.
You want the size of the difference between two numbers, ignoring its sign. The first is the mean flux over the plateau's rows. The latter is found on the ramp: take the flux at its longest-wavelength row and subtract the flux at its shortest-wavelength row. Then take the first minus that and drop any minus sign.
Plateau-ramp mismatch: 7.4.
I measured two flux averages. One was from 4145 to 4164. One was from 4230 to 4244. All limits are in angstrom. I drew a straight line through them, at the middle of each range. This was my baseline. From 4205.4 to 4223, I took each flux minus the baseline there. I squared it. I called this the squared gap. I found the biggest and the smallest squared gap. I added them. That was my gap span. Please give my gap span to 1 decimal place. 1.6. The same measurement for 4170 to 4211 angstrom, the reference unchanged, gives 1.8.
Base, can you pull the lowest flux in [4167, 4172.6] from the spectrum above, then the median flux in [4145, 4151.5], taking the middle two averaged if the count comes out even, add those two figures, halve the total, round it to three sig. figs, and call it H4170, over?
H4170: 6.79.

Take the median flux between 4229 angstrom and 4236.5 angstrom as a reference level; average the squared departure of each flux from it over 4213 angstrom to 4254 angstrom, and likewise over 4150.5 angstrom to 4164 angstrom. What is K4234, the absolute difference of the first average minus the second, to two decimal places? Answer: 1.06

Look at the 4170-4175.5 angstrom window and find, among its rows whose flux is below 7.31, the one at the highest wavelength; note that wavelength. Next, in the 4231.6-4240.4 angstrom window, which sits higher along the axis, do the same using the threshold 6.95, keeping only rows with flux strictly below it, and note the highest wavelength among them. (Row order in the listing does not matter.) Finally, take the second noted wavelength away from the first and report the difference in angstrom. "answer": -63.9 angstrom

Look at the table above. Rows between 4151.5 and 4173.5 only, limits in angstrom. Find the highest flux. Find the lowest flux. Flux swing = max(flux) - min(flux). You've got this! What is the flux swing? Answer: 1.9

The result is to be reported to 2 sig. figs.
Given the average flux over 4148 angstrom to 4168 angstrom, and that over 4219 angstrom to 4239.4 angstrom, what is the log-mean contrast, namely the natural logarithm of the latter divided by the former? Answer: -0.11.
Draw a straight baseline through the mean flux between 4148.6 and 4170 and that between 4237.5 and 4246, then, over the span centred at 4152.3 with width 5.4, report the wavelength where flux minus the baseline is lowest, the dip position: 4151.03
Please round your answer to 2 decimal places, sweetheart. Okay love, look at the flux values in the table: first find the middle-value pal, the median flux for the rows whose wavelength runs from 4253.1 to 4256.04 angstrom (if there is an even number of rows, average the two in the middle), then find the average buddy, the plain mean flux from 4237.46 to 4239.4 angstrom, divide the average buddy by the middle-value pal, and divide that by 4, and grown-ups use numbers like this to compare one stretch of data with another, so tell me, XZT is 0.22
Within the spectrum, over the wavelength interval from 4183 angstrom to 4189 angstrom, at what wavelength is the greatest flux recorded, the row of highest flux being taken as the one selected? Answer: 4186.55 angstrom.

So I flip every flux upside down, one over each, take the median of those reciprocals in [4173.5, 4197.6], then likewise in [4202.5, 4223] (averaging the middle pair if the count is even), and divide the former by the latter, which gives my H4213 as 1.03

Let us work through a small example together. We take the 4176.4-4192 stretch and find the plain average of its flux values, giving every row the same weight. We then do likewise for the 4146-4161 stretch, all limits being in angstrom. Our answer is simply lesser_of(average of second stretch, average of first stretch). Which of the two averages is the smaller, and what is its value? 6.91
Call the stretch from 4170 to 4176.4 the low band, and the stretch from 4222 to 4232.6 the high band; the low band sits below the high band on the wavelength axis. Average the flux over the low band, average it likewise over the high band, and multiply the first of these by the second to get 42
